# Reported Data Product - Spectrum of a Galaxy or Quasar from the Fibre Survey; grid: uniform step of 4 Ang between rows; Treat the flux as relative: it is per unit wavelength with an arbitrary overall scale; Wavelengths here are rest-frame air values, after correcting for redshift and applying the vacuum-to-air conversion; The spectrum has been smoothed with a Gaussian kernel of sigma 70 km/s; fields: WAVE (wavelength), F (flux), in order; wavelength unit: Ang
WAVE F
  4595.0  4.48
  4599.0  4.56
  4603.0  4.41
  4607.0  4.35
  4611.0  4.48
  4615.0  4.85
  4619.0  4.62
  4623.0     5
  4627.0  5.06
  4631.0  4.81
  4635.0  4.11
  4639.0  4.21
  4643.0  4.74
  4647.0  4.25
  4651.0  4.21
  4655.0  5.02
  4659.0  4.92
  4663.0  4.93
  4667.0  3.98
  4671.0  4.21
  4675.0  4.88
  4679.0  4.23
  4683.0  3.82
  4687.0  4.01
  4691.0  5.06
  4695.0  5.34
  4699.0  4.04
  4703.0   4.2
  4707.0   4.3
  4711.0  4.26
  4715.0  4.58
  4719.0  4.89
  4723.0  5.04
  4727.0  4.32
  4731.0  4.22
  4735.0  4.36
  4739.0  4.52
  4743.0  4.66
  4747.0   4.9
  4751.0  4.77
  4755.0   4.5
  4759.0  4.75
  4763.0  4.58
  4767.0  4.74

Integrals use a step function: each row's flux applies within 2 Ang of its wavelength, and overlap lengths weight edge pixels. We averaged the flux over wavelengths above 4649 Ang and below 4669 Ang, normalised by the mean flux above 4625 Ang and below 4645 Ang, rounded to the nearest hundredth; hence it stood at 1.01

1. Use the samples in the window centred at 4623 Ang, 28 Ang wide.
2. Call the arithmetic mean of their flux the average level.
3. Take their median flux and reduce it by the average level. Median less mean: 0.11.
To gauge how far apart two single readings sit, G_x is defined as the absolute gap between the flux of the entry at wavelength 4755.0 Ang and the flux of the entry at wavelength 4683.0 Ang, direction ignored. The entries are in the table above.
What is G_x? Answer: 0.68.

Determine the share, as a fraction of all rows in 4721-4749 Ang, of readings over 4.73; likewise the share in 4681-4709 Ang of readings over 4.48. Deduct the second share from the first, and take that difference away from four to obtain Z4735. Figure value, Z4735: 4.00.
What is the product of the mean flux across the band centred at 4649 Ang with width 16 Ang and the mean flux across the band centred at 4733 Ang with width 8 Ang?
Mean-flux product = 19.5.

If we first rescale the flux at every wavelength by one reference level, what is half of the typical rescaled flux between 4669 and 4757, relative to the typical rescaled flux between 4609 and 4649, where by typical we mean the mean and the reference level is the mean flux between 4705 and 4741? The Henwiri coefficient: 0.488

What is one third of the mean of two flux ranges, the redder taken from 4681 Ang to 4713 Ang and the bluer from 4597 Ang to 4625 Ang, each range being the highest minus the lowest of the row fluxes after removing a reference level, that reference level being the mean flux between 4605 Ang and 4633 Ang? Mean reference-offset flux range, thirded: 0.36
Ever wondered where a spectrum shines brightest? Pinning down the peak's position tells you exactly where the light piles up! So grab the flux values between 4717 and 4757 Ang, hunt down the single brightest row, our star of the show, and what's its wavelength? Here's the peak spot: 4723.0 Ang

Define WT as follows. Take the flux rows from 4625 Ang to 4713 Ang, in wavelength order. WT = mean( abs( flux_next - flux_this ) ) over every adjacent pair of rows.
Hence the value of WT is 0.43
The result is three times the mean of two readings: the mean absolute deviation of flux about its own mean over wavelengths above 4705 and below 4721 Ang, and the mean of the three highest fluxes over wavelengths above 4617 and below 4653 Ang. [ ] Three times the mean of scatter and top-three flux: 7.78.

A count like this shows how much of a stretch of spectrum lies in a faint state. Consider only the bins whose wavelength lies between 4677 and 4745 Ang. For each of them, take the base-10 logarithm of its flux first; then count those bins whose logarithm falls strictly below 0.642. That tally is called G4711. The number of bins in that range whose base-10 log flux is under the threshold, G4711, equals 10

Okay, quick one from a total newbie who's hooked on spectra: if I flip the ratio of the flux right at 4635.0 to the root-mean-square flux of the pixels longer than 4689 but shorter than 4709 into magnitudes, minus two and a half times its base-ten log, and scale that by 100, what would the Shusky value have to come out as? 12.6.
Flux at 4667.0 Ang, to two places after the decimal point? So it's 3.98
